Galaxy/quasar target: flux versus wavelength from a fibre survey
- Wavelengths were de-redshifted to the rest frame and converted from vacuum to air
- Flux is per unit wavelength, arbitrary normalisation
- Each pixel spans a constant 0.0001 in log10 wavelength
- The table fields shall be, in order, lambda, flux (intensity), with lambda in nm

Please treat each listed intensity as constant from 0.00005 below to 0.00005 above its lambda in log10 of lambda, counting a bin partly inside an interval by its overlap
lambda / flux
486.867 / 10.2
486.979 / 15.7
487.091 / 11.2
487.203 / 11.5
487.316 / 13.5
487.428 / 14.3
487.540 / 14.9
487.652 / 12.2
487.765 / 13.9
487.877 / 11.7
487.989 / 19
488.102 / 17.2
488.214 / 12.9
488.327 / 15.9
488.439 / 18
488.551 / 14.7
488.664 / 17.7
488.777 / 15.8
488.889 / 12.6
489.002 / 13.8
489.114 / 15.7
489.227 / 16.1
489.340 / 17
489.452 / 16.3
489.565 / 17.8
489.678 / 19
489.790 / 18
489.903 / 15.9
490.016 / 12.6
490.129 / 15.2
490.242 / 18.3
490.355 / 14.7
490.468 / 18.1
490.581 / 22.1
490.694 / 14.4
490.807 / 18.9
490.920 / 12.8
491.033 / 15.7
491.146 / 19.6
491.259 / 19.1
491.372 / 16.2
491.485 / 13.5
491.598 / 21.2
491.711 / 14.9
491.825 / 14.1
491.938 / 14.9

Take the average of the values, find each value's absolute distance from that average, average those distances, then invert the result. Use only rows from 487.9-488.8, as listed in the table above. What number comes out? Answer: 0.63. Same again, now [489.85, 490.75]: 0.43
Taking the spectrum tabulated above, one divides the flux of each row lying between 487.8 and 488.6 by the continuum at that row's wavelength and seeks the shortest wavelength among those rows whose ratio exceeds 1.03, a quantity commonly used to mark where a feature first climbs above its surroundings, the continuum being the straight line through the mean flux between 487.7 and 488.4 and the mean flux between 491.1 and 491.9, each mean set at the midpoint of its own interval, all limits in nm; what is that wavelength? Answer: 487.989 nm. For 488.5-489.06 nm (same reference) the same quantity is 488.664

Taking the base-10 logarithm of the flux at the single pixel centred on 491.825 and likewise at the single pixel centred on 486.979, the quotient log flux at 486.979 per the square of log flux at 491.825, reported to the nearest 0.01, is 0.91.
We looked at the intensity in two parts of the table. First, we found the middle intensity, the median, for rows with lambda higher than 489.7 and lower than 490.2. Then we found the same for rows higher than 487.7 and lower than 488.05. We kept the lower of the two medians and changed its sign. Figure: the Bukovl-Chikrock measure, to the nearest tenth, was -13.9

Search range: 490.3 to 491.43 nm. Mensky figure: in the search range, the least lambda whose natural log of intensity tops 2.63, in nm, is 490.355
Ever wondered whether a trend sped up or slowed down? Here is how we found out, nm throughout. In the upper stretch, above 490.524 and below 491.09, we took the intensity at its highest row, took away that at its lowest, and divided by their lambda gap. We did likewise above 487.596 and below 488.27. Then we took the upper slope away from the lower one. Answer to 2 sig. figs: 15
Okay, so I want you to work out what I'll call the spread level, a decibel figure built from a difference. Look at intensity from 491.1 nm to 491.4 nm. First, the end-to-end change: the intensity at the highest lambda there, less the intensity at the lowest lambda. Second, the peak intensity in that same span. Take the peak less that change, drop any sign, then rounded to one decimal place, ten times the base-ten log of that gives 13.6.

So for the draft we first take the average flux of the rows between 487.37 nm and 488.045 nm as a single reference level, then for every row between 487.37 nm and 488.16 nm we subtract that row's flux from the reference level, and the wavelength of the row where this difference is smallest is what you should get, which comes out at 487.989 nm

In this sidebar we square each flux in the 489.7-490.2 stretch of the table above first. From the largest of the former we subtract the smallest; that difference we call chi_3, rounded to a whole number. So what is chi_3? 165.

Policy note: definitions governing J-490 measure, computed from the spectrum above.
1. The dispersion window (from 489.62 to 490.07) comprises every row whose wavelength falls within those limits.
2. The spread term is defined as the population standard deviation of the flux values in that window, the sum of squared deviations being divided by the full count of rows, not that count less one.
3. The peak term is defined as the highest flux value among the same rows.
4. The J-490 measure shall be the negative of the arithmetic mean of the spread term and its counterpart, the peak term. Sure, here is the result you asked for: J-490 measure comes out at -10.7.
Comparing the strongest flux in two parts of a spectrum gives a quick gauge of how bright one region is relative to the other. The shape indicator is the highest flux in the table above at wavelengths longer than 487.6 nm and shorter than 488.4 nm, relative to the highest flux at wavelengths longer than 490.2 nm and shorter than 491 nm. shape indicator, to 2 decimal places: 0.86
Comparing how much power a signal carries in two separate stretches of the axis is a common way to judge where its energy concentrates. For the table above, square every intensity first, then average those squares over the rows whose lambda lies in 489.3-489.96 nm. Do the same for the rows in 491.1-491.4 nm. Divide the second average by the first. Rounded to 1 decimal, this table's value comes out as 1.1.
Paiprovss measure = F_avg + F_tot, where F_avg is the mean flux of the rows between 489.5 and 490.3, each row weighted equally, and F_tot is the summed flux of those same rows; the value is 133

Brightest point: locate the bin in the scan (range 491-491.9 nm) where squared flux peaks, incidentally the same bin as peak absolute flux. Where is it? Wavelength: 491.598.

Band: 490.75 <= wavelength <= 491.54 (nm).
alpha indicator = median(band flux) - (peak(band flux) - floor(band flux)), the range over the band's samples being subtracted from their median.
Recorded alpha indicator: 9.4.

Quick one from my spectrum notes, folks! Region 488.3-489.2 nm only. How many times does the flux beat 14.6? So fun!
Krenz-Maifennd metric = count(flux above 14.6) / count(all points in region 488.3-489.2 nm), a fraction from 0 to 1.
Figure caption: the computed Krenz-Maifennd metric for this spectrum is 0.75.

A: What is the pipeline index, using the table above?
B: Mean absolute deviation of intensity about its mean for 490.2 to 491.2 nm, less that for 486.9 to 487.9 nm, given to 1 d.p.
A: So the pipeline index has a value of 1.1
